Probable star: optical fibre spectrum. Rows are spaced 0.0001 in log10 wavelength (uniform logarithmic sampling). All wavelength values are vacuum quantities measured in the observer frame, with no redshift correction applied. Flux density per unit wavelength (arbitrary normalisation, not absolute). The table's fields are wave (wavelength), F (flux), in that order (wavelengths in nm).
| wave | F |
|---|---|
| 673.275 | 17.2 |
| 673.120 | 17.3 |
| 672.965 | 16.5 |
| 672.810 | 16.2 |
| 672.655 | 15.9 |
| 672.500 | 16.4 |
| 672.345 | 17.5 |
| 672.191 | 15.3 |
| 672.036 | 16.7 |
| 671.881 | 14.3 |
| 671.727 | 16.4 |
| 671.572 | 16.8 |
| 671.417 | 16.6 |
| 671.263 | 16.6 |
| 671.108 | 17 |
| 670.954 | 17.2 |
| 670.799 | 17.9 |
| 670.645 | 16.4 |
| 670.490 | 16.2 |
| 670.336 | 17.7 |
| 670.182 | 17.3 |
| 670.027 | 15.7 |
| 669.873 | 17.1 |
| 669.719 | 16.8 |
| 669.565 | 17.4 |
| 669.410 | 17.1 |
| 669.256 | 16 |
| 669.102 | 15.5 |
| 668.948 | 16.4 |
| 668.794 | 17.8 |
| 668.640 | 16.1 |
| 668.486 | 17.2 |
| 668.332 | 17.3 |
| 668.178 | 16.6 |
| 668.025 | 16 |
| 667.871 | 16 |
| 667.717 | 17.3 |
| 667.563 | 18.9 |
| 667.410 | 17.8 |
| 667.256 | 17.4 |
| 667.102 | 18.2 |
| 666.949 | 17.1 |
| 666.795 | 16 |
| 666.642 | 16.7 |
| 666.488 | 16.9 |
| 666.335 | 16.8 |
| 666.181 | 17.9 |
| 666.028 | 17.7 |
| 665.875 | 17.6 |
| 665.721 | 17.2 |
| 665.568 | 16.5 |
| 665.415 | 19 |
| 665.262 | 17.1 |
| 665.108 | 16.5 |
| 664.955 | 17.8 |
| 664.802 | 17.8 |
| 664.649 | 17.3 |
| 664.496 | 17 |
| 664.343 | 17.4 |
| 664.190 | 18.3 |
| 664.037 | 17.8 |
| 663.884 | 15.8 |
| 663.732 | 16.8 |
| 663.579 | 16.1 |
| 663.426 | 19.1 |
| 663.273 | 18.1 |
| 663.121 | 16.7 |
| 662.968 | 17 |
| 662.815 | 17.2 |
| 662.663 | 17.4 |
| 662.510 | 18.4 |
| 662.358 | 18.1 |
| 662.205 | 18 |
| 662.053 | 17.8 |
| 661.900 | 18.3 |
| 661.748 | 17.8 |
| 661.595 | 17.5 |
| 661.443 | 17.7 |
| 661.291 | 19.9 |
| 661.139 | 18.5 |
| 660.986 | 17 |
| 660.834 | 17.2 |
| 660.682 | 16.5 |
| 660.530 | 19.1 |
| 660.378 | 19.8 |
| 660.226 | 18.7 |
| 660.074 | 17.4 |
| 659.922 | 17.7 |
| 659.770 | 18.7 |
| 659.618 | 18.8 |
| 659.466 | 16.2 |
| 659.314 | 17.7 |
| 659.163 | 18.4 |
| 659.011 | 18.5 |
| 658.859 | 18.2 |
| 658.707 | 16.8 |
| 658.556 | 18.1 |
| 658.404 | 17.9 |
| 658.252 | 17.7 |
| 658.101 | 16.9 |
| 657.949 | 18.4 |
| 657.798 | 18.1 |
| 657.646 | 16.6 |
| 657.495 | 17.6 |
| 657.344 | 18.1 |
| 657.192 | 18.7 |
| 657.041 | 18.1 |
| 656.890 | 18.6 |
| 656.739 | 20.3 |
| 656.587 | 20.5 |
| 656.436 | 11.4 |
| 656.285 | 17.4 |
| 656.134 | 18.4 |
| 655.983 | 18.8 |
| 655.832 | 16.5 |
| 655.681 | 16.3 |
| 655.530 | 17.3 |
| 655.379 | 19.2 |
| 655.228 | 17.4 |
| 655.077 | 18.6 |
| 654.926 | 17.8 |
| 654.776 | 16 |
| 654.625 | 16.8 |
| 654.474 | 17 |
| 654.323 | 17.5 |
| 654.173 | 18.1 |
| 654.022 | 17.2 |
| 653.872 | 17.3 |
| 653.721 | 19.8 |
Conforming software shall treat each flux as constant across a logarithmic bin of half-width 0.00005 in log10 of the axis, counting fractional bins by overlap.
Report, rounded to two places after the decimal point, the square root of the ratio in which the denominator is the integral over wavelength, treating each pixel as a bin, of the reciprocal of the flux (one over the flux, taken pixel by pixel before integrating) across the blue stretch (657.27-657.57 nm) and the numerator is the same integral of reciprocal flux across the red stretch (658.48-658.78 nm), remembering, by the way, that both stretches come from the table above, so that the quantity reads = 1.01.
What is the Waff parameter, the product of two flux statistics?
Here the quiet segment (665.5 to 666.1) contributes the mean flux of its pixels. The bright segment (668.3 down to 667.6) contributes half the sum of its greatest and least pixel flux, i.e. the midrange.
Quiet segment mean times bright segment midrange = 287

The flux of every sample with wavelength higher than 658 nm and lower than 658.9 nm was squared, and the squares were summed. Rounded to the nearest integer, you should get 1860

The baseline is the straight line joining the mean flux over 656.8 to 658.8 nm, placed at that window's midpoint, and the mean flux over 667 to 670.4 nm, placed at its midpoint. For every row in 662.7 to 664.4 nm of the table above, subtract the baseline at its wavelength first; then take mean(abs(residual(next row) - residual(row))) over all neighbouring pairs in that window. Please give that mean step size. 1.10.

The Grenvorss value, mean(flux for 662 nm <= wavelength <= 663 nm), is 17.7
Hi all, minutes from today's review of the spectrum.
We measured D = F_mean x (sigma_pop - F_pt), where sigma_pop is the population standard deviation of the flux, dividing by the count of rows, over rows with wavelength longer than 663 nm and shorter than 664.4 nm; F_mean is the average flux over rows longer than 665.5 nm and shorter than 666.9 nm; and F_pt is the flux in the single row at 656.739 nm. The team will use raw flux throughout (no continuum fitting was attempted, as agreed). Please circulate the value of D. -328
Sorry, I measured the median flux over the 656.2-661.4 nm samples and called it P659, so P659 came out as 18.1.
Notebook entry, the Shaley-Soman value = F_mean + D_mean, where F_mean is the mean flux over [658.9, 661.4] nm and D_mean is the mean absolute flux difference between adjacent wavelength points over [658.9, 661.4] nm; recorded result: 19.2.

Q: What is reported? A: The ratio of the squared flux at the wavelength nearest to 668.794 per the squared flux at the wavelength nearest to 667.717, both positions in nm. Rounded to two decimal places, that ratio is 1.06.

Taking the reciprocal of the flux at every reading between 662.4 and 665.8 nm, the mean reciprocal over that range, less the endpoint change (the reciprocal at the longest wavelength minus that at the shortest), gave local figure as 0.054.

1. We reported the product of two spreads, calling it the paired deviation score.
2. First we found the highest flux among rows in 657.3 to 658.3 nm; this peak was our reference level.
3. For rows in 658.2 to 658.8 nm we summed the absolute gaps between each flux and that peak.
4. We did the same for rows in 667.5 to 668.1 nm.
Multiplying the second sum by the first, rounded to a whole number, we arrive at 20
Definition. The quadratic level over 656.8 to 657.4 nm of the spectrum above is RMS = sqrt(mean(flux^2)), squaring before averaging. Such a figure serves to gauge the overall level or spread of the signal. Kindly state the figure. 18.4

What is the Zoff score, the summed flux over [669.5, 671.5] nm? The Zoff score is 220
